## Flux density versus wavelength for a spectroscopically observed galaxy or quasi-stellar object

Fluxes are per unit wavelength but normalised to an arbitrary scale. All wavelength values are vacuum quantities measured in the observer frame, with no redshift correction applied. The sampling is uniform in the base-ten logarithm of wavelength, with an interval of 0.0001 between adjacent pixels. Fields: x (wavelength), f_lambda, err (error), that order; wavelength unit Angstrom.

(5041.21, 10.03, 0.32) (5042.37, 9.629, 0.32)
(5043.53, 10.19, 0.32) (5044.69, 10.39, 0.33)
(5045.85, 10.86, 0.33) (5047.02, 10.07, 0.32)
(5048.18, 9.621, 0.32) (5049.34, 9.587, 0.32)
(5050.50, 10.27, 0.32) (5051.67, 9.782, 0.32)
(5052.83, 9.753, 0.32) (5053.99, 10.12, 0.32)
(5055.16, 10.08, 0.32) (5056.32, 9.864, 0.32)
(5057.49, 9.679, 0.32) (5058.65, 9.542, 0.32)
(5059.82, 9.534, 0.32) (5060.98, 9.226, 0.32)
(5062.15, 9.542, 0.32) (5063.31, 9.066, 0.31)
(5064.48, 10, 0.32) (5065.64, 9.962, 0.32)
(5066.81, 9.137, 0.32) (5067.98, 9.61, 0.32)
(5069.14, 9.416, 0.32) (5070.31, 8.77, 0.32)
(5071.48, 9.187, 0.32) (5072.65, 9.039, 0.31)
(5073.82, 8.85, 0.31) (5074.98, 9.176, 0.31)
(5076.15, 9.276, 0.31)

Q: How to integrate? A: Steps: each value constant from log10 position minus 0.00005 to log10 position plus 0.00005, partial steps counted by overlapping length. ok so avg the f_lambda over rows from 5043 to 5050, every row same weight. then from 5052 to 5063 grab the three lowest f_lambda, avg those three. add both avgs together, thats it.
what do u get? 19.6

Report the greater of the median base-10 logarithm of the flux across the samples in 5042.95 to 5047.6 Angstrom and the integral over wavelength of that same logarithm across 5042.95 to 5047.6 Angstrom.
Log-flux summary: 4.72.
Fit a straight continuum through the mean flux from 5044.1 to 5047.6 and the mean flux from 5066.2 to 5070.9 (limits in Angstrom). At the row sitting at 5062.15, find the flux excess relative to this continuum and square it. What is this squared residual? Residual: 0.001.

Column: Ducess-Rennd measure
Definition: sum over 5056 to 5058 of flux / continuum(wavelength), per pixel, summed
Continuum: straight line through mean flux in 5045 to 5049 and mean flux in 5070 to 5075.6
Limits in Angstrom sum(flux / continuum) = 2.01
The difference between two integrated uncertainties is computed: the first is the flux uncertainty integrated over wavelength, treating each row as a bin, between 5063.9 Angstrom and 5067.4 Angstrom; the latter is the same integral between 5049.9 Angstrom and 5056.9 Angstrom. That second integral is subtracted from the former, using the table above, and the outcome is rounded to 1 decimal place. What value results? -1.1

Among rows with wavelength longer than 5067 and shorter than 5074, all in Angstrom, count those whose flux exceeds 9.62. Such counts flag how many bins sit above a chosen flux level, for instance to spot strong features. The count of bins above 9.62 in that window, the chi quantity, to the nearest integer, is 0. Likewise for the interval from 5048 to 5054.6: 5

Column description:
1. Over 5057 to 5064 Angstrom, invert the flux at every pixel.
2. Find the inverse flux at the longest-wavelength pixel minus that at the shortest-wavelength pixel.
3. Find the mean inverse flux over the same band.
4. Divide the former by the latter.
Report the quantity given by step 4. 0.066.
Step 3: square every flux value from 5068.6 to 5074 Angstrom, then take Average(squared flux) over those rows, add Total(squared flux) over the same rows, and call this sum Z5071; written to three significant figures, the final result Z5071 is 492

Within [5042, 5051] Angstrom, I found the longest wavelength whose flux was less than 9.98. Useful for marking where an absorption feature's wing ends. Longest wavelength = 5049.34 Angstrom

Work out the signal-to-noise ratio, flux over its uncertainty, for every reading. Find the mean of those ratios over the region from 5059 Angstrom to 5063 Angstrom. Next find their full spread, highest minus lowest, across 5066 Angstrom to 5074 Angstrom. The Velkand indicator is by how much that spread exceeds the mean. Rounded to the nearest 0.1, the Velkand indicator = -26.9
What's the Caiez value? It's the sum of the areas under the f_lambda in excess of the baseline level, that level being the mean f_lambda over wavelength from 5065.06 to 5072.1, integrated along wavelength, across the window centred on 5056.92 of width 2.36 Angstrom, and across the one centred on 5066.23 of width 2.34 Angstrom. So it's 1.5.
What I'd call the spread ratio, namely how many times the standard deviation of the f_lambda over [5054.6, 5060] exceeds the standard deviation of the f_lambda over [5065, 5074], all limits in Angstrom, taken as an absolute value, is 0.6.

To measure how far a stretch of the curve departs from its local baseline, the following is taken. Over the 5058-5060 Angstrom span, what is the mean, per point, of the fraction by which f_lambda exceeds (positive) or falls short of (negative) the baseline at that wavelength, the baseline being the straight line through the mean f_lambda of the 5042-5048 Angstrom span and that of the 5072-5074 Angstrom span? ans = 0.00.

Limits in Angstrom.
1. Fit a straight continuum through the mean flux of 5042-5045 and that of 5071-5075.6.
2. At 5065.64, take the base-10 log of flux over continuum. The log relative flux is 0.029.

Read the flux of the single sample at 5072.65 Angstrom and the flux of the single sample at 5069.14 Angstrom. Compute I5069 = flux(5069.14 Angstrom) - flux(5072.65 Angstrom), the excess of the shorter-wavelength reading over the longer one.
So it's 0.4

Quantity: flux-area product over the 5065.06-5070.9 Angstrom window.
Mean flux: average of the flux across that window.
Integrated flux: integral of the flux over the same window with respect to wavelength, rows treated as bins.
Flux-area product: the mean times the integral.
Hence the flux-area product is 513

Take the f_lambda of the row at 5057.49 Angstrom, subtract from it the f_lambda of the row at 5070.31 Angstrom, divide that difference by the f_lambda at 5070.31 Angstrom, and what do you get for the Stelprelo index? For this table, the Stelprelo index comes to 0.10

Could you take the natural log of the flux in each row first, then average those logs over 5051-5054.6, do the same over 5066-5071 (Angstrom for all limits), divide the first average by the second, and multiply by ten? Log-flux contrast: 10.3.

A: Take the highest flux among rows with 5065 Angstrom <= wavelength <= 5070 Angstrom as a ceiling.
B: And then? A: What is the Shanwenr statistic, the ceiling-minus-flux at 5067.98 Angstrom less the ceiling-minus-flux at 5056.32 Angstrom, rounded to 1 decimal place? 0.3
